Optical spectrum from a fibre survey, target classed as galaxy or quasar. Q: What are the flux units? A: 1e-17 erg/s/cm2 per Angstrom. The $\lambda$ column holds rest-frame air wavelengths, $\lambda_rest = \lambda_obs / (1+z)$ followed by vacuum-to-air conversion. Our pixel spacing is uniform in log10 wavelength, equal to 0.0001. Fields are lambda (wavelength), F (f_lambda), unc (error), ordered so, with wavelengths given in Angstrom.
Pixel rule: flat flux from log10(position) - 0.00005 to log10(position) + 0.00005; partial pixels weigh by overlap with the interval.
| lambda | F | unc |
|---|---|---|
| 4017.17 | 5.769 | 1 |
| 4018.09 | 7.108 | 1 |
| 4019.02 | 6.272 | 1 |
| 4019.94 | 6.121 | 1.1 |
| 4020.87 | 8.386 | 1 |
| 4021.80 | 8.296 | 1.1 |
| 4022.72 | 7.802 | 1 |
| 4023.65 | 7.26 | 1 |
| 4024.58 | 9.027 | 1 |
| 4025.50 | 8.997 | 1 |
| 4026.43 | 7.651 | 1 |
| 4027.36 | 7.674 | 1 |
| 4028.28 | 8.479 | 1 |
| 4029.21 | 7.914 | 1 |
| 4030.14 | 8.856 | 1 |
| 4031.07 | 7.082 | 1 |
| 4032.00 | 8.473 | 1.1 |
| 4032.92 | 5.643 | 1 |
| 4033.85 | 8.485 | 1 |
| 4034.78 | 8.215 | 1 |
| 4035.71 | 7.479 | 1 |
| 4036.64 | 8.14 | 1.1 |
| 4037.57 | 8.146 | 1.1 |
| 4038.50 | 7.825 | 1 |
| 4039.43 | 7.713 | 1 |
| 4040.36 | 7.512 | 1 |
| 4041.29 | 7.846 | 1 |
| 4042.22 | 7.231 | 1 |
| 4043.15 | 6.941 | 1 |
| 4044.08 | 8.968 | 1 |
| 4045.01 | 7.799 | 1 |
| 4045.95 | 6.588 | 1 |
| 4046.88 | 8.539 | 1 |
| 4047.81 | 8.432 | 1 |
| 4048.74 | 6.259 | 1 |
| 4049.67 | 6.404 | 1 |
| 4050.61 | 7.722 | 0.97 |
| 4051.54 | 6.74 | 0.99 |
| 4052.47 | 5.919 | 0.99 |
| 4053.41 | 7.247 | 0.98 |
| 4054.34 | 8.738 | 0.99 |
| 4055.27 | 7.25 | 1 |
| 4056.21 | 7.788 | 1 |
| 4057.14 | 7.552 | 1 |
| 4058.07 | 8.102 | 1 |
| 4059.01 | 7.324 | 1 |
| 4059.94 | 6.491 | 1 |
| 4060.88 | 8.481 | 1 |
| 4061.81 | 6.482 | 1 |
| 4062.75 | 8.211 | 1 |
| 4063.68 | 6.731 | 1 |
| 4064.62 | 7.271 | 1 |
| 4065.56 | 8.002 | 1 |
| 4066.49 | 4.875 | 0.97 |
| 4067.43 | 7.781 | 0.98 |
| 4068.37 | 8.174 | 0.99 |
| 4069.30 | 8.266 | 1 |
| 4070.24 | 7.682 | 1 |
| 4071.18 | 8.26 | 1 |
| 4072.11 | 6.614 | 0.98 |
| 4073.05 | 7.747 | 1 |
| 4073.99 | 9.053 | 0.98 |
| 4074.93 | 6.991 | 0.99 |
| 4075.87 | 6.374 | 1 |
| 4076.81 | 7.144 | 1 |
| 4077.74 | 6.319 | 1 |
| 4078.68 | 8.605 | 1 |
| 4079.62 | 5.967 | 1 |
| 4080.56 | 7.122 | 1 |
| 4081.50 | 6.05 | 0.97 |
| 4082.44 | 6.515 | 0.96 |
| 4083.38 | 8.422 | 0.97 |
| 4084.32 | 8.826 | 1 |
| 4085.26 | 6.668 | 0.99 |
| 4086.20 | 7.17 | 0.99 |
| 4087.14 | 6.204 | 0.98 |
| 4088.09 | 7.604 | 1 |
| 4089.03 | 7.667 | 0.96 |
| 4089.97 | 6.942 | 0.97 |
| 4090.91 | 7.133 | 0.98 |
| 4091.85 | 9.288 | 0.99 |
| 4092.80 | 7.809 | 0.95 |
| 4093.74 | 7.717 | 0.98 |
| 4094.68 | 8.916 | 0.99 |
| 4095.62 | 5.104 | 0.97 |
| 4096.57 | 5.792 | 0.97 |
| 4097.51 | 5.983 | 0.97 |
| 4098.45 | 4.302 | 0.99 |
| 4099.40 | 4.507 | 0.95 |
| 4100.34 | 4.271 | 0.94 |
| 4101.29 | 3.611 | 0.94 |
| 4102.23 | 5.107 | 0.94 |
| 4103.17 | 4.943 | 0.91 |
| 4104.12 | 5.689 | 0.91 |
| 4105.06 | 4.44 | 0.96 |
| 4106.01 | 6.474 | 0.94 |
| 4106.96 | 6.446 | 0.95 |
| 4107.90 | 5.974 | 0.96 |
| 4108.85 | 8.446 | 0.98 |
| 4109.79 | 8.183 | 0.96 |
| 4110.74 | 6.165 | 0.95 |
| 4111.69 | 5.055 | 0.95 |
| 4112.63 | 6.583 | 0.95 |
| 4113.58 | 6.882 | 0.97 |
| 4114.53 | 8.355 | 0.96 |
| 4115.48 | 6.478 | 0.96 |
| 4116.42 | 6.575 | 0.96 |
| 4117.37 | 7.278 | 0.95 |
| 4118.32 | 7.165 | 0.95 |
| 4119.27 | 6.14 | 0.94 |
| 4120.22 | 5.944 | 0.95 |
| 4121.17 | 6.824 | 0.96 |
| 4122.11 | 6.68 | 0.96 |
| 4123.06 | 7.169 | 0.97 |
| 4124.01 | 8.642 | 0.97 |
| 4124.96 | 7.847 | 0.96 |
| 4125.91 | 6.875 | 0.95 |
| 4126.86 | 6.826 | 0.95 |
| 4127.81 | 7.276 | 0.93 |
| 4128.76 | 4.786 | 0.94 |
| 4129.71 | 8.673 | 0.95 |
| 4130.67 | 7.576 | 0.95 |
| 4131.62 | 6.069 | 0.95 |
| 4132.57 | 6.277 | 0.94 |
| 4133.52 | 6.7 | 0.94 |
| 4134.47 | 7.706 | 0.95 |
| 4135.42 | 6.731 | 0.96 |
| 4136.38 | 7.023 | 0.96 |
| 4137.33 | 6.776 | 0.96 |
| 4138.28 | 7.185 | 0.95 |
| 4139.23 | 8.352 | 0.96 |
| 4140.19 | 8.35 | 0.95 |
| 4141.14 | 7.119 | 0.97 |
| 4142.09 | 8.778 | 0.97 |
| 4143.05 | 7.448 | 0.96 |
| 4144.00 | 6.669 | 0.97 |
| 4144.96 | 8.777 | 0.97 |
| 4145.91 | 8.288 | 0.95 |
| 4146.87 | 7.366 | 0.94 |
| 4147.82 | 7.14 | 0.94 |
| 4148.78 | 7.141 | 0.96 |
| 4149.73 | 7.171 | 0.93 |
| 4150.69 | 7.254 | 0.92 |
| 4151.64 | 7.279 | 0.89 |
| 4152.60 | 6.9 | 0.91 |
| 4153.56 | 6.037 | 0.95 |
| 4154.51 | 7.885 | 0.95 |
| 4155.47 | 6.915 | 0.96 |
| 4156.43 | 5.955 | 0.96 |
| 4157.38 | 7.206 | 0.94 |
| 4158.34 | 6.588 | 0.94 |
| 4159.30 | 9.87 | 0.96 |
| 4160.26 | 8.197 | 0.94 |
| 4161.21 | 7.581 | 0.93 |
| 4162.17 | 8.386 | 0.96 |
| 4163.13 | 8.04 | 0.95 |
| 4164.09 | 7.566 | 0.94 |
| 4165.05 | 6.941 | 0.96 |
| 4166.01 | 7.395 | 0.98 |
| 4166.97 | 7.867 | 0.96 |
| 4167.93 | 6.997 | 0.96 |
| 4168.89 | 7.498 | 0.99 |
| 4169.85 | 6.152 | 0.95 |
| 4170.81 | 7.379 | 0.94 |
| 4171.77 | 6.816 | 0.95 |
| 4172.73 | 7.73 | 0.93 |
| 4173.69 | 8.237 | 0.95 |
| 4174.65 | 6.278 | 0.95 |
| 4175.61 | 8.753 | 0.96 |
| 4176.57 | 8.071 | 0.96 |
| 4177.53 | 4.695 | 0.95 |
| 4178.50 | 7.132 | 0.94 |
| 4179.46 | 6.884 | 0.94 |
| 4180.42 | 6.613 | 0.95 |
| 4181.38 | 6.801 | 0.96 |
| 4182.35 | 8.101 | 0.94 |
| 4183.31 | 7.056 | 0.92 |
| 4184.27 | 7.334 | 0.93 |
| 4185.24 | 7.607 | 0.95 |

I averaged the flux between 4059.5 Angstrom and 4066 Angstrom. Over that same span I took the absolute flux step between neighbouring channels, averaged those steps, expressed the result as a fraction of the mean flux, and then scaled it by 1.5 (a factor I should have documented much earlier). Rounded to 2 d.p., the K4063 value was 0.29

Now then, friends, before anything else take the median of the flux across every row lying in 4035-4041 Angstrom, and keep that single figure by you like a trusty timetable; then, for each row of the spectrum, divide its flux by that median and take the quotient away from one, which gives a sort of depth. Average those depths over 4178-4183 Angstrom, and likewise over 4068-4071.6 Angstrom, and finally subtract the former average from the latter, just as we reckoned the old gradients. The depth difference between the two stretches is -0.13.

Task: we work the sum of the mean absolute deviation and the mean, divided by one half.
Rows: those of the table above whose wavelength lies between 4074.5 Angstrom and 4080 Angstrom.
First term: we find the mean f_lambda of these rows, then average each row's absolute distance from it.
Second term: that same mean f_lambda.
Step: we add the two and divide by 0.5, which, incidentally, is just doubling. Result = 15.2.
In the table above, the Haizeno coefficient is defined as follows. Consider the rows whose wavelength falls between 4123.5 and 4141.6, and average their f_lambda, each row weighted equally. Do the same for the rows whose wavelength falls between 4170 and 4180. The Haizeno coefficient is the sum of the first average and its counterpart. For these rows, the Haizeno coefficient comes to 14.4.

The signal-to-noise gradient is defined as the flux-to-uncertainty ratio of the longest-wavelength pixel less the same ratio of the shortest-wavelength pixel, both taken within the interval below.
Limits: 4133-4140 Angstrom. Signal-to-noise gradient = 1.6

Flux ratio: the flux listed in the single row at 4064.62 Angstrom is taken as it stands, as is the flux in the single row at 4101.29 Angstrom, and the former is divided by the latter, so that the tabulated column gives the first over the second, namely 2.0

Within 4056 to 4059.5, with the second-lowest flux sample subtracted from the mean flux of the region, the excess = 0.14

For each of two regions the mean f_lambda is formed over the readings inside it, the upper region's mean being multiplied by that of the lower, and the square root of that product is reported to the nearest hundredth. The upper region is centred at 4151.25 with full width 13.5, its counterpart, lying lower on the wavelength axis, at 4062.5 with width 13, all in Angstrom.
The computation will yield 7.31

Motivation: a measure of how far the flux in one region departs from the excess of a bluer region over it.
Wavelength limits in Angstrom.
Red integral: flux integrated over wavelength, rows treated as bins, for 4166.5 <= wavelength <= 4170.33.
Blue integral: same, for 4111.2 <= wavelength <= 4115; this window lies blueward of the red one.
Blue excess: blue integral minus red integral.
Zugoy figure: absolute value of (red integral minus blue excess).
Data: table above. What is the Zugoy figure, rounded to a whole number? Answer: 29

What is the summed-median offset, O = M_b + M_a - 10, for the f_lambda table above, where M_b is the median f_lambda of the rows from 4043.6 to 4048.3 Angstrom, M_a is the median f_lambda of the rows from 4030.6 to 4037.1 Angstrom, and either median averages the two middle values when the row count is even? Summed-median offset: 6.6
